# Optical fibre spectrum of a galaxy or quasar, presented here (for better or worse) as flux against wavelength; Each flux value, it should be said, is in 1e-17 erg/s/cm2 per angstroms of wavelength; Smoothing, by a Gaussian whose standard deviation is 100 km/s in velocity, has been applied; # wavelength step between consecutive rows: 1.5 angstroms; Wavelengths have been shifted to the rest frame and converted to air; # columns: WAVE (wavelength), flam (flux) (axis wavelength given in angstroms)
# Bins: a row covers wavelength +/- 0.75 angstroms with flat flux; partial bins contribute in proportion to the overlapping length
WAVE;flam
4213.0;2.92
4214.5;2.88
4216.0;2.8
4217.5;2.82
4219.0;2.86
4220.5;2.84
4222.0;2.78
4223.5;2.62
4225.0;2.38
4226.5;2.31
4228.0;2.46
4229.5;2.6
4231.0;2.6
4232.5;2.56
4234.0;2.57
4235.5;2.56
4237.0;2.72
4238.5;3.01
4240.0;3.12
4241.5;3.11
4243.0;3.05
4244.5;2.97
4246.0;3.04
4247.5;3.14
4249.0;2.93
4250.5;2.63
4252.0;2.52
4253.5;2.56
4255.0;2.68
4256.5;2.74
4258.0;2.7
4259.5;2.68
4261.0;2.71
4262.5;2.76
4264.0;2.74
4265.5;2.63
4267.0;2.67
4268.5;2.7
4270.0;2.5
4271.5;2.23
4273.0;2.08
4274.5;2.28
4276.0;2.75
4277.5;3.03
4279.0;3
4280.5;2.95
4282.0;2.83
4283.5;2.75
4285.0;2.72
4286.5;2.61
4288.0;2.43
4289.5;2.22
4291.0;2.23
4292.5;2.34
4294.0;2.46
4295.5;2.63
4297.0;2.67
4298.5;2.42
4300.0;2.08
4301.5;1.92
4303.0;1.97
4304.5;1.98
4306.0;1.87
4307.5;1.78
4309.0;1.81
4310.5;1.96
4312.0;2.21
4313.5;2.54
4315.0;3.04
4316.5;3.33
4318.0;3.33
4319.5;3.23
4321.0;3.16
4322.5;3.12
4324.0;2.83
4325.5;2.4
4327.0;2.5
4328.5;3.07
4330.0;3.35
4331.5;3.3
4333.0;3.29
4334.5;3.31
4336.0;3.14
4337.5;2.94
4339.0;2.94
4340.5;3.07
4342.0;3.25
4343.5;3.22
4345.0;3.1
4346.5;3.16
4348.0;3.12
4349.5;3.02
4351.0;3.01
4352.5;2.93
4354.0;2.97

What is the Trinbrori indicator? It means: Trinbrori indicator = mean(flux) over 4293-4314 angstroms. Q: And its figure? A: 2.16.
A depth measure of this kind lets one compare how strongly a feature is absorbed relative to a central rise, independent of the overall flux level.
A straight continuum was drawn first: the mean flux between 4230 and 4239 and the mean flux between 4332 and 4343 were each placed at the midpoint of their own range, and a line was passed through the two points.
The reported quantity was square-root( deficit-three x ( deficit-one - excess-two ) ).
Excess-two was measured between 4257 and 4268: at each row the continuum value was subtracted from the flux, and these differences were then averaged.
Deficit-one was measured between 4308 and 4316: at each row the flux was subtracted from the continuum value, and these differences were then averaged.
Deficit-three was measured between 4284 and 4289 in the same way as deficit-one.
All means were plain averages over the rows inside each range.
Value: 0.50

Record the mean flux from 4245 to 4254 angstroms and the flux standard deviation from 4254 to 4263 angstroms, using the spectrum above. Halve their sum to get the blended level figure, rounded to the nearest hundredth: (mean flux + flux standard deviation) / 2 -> 1.42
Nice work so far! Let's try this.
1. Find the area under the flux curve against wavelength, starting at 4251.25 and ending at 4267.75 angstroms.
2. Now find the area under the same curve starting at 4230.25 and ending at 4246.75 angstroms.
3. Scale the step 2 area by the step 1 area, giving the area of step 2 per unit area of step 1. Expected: 1.07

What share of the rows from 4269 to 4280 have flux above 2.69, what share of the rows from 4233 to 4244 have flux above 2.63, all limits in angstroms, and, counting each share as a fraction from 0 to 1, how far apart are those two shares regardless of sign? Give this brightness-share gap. 0.29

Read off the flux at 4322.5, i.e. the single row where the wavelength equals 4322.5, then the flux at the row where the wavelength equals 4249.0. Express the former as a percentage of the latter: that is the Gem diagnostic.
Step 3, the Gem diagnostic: 106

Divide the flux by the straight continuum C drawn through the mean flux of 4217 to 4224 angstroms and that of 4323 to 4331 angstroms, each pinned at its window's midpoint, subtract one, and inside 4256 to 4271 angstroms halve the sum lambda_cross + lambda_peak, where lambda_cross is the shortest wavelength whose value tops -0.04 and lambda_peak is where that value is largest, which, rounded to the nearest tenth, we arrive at 4259.5 angstroms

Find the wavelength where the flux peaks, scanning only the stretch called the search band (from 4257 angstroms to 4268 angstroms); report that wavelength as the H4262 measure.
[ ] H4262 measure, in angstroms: 4262.5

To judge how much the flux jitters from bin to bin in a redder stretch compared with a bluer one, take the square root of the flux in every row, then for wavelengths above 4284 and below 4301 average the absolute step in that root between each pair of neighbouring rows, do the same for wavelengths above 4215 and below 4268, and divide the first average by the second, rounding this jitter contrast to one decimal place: 1.9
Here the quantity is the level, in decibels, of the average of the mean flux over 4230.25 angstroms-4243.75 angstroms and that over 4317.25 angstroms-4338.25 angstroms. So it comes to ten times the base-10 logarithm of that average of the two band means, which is 4.68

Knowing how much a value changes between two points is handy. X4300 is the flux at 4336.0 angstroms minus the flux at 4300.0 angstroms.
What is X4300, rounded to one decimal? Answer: 1.1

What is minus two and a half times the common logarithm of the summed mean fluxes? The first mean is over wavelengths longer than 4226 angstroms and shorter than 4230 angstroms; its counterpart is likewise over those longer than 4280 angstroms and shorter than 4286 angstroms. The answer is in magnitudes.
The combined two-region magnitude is -1.80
